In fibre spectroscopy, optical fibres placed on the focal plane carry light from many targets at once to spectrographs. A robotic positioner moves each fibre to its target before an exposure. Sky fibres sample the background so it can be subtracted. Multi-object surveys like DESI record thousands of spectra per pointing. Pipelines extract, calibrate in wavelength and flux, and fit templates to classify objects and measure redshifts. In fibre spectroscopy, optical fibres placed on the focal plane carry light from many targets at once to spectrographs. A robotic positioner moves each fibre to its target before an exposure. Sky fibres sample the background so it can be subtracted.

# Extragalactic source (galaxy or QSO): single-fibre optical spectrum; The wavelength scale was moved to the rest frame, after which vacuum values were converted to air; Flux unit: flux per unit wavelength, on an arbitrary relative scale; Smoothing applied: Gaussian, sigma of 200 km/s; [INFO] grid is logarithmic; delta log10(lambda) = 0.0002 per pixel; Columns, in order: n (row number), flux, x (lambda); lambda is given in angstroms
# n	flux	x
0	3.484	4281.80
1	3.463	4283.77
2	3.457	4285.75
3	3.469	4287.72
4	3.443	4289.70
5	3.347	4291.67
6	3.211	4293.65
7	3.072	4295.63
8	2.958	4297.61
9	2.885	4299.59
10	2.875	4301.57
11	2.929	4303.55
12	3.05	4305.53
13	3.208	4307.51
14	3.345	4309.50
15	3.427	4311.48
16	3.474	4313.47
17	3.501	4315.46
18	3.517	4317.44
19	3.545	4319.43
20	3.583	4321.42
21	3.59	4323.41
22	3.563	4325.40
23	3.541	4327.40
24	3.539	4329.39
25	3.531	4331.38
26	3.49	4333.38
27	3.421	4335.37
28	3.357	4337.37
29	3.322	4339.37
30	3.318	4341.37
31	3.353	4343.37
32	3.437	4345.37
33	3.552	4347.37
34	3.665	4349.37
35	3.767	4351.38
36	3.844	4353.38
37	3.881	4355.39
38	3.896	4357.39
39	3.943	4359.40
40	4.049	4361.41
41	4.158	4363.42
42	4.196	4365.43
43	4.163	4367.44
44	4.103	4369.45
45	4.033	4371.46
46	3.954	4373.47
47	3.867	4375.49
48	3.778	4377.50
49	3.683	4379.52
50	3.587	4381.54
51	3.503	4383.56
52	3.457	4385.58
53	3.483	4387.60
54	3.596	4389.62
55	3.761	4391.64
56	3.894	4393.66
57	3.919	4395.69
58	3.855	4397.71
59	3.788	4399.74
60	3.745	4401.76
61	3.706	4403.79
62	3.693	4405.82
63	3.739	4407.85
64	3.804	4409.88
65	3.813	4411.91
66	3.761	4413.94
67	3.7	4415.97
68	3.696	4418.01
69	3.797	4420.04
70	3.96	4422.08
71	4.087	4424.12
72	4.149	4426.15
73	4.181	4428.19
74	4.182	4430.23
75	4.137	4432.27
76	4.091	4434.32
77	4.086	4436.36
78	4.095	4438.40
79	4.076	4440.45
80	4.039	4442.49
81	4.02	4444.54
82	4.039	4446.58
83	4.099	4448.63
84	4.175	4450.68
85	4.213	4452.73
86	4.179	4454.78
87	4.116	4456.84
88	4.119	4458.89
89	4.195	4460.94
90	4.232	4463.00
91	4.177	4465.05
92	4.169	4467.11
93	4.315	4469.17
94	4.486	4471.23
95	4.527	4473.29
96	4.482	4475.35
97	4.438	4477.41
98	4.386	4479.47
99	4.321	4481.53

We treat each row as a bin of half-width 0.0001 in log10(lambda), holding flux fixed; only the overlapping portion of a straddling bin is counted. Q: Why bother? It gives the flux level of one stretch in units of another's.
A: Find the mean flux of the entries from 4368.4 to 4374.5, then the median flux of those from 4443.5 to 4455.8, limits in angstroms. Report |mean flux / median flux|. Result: 0.97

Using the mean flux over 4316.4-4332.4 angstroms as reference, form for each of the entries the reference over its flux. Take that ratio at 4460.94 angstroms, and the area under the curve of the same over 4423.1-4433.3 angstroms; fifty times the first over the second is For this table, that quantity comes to 4.85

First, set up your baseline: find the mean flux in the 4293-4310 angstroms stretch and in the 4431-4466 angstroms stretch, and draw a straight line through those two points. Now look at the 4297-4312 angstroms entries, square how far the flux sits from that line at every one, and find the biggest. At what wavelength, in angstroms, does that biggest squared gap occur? 4311.48 angstroms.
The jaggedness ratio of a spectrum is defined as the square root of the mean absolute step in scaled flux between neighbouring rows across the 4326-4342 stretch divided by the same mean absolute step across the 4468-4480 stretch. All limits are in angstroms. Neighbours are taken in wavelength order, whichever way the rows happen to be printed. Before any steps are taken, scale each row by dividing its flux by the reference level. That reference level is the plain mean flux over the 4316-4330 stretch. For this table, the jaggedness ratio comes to 0.67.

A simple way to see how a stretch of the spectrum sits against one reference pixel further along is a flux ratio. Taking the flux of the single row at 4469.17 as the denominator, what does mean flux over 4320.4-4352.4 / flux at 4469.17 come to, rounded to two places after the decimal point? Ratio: 0.81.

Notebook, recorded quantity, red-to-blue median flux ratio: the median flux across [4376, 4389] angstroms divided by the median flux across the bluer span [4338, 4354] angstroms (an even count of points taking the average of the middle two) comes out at 1.01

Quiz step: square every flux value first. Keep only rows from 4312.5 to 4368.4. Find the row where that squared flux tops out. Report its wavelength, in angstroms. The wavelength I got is 4365.43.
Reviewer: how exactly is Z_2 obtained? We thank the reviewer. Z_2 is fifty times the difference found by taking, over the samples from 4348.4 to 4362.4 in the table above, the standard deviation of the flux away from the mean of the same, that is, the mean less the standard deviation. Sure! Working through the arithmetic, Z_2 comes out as 187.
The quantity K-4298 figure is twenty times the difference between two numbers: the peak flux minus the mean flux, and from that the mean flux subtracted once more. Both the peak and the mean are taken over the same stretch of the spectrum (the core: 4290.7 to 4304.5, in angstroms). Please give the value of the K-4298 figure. -55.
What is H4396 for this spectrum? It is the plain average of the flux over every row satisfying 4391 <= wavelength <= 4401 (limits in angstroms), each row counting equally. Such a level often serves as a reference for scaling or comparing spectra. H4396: 3.8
